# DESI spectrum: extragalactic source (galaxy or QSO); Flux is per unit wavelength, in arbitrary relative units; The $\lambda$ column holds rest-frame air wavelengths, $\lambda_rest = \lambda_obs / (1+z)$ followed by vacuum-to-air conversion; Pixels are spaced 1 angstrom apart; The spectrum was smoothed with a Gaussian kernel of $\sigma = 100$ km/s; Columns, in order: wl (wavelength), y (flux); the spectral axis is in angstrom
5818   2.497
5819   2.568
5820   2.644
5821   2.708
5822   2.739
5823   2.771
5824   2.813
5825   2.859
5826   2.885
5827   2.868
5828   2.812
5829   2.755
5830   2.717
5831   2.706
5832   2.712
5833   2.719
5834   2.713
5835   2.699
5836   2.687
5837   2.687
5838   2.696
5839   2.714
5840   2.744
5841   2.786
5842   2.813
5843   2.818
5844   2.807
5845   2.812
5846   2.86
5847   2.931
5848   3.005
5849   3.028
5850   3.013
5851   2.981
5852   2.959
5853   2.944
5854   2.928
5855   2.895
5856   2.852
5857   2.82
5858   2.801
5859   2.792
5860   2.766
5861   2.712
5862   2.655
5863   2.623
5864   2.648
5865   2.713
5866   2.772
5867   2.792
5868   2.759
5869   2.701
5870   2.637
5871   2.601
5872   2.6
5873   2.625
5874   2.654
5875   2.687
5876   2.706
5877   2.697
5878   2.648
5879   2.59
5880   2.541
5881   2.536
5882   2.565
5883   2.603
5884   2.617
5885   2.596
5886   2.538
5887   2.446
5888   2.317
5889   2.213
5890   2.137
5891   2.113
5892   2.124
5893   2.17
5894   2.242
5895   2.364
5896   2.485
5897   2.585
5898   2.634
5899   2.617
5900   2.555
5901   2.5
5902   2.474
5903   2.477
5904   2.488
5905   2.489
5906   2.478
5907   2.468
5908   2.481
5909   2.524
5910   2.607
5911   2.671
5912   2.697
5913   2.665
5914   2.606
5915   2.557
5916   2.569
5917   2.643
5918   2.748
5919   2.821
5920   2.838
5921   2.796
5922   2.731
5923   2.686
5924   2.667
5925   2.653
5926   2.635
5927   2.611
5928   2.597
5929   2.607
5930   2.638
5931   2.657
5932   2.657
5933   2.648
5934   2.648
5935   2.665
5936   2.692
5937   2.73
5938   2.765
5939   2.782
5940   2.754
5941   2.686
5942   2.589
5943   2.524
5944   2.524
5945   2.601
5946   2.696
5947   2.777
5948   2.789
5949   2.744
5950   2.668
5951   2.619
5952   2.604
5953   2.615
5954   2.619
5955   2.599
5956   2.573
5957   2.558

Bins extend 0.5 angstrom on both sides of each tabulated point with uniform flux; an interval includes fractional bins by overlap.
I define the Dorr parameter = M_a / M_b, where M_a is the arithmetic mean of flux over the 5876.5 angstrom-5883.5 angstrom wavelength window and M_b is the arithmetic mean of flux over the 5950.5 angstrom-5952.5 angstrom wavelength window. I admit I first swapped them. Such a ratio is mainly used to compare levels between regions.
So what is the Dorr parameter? 0.99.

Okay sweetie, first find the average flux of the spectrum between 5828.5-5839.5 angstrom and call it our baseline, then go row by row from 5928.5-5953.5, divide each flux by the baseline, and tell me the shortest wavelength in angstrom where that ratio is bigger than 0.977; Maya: 5931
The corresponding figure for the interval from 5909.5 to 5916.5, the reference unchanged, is 5911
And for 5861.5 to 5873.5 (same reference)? 5862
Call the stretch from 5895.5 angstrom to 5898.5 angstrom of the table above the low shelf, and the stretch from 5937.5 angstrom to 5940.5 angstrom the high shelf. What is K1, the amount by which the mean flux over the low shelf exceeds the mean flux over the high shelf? -0.20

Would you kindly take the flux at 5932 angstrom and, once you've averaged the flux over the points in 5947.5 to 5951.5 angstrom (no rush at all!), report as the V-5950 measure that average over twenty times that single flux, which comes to 0.0509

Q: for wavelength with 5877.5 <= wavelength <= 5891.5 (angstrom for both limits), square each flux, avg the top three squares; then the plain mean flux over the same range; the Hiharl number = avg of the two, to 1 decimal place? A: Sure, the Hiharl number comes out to 4.7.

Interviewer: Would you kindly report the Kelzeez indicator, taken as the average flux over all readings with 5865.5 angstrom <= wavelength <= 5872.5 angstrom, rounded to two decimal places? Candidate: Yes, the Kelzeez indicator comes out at 2.69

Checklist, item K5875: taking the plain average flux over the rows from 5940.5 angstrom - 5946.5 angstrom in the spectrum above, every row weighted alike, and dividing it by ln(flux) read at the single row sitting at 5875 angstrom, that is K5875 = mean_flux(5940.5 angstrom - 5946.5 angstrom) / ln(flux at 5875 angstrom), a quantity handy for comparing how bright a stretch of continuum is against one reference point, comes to 2.63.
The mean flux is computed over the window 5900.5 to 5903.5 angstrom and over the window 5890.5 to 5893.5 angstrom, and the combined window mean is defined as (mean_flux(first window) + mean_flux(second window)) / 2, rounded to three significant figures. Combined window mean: 2.31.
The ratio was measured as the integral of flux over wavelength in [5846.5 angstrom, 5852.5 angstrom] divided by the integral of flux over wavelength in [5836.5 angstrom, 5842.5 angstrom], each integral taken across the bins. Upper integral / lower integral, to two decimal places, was 1.09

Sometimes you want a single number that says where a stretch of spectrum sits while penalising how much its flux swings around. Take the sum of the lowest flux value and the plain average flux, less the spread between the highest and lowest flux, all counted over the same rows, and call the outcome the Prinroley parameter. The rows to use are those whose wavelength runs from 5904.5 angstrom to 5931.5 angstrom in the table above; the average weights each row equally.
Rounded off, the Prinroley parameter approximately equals 4.73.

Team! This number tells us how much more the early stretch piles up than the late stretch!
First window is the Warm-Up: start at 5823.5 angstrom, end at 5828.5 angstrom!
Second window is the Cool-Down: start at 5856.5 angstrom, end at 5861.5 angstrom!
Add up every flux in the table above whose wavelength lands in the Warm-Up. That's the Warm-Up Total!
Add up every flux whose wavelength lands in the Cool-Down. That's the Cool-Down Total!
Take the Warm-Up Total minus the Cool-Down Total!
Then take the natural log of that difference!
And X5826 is -1.1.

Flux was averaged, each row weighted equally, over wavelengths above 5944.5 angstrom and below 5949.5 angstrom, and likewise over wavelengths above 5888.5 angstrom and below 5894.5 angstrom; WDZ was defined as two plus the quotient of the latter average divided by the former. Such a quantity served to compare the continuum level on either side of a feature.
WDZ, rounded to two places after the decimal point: 2.80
